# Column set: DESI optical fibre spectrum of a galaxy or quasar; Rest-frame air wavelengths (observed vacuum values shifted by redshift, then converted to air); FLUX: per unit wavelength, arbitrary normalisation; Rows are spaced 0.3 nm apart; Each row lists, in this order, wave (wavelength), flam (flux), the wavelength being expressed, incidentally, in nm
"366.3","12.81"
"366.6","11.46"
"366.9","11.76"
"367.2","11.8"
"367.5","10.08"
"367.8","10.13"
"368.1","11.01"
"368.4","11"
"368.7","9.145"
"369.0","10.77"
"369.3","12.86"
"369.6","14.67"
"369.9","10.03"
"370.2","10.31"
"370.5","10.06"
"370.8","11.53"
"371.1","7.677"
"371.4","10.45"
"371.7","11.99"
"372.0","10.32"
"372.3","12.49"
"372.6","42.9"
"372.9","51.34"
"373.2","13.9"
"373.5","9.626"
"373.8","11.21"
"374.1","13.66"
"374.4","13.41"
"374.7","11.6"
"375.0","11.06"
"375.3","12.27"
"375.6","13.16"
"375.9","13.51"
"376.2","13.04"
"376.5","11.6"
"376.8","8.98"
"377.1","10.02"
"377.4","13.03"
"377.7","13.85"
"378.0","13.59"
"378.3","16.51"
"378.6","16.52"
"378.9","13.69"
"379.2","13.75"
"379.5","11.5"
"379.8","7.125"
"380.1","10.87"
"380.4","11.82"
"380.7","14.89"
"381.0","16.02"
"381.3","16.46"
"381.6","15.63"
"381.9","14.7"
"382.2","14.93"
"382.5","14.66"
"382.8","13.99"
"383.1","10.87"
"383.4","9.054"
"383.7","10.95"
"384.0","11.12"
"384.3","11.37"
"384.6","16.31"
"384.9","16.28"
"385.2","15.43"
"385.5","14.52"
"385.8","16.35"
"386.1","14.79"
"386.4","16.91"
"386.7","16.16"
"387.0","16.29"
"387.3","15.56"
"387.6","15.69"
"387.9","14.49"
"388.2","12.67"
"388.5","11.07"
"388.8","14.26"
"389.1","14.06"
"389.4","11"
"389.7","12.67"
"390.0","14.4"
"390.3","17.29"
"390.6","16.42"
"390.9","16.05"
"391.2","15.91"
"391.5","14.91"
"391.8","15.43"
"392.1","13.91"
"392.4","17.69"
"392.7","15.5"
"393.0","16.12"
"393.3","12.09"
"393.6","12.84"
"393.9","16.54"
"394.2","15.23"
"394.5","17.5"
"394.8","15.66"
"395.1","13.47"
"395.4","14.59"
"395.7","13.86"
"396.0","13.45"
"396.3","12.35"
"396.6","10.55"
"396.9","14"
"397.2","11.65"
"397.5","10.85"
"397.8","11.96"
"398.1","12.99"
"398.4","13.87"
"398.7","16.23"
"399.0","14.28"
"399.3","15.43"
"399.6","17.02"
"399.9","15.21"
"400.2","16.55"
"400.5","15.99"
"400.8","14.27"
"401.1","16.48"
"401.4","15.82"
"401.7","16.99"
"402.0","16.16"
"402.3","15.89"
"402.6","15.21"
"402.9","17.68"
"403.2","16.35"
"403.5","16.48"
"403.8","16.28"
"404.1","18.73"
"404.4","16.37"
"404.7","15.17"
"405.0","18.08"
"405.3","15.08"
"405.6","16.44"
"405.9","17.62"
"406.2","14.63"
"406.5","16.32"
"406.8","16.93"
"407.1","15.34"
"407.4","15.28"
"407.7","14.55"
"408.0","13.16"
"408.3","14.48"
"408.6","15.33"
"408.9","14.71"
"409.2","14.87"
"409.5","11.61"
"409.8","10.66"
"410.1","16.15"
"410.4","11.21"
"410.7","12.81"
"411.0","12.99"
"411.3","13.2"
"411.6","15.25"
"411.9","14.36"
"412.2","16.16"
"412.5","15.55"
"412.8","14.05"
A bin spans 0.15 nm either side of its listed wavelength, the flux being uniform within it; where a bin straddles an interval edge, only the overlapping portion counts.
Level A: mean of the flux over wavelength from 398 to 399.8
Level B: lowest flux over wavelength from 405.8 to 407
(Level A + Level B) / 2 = 14.8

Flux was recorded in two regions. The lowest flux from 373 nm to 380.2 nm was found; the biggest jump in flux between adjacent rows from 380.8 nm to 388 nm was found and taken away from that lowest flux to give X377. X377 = 2.2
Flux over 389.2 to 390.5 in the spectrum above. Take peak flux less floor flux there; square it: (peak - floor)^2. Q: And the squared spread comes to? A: 40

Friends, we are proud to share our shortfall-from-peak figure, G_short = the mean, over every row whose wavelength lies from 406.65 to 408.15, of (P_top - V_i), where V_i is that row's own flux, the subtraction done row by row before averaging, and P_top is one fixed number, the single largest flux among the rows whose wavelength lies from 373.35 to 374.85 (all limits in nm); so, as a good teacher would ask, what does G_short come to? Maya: -1.4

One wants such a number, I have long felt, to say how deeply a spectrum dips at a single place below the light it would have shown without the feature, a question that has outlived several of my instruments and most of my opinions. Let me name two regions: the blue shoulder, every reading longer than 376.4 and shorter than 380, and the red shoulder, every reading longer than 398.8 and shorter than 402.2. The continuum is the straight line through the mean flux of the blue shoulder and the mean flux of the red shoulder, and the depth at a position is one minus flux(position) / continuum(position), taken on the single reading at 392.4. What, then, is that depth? -0.21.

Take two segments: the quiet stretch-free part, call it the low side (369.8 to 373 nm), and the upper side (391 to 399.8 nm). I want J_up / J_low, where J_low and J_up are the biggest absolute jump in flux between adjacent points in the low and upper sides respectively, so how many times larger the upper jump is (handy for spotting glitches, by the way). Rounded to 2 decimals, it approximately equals 0.13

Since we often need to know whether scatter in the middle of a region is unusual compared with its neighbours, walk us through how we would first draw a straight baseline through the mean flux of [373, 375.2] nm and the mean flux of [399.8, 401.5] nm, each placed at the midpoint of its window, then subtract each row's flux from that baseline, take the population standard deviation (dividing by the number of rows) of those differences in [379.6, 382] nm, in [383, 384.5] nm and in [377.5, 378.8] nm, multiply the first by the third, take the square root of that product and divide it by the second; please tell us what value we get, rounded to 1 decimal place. 2.5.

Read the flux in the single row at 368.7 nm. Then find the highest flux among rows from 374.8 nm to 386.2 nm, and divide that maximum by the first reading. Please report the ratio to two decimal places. 1.81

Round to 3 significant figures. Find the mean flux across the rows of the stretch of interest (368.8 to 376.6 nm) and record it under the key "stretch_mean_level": 14.4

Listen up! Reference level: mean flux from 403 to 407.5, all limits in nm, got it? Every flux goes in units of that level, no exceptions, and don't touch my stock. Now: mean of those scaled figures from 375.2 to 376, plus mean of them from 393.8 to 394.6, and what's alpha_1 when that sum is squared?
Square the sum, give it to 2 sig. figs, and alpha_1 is 3.2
